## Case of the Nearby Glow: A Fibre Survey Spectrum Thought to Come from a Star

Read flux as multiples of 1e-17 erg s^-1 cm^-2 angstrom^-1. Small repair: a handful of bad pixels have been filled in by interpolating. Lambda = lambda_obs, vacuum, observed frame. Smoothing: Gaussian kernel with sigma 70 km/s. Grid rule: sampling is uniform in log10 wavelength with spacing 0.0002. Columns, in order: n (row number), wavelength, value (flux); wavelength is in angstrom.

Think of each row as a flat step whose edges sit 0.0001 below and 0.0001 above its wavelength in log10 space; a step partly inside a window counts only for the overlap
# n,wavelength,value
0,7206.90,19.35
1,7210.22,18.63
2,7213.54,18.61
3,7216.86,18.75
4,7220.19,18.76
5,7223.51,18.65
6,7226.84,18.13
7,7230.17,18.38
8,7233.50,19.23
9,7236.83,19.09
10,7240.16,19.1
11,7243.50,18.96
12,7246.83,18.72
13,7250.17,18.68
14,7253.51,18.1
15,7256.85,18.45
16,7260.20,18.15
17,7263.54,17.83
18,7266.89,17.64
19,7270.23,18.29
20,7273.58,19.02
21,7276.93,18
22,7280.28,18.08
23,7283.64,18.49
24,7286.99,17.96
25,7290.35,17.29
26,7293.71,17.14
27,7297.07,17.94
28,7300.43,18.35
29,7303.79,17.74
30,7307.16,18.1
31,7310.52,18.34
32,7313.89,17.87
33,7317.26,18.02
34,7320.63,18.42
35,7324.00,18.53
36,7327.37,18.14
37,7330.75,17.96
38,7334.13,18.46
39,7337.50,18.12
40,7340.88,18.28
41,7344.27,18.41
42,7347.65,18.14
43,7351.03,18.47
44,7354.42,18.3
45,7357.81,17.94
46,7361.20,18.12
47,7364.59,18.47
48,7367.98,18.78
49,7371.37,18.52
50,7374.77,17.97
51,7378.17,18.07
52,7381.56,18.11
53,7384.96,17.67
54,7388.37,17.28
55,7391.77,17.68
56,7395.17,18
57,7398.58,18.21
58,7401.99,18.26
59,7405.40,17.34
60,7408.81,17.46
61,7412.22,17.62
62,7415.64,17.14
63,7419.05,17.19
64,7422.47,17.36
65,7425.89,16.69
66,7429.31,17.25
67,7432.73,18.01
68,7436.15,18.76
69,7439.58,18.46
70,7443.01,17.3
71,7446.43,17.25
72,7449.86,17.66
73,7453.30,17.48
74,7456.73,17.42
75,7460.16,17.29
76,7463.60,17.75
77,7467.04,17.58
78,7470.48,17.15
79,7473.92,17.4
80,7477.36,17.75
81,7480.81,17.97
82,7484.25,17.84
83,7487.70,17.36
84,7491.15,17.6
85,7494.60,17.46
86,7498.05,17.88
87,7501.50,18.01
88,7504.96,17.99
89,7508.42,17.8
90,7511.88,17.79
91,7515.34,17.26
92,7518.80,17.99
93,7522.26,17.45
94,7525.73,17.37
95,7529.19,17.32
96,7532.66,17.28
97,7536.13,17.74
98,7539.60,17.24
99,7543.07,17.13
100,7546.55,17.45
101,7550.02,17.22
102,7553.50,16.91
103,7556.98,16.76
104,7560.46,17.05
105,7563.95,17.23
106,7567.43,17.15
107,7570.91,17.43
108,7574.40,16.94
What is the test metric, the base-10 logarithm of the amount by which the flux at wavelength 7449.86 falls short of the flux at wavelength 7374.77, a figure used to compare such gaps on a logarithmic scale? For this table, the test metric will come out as -0.5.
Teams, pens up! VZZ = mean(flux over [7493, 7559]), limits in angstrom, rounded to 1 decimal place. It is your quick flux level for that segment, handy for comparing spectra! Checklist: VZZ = 17.5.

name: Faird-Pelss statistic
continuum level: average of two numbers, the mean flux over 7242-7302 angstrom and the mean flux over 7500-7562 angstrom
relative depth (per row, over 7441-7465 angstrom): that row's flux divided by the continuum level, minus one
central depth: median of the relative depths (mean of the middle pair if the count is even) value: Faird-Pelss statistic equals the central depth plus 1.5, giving 1.48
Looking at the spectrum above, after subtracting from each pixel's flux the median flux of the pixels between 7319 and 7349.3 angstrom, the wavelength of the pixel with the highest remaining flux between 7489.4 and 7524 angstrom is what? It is 7501.50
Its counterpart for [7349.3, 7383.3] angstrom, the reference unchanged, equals 7367.98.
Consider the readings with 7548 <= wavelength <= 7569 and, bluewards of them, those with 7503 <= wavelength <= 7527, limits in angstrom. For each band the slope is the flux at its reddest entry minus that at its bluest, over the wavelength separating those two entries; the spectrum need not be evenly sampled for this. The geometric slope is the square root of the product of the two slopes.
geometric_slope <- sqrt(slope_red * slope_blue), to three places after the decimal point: 0.011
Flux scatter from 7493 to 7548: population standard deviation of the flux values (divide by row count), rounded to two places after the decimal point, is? 0.30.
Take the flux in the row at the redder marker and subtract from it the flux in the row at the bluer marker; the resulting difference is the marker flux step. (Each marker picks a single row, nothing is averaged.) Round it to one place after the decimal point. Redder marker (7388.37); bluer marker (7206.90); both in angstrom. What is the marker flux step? -2.1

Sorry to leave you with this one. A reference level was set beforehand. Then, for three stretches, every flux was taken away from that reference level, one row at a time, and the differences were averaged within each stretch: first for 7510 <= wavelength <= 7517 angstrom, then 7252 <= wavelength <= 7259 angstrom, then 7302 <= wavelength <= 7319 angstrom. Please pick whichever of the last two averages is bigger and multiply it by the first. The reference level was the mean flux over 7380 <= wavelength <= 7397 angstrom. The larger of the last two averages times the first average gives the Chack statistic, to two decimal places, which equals -0.06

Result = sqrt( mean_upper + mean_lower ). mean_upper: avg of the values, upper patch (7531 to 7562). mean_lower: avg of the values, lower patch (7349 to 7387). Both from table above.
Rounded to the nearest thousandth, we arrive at 5.951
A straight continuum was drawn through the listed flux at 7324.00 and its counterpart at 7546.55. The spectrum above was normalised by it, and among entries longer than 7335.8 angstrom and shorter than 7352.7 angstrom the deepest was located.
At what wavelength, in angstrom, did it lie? 7337.50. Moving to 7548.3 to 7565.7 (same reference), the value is 7556.98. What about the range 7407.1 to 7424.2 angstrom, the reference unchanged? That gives 7415.64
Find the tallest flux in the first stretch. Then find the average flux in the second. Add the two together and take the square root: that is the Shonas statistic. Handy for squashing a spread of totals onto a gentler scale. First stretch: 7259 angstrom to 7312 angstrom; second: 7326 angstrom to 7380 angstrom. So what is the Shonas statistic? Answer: 6.11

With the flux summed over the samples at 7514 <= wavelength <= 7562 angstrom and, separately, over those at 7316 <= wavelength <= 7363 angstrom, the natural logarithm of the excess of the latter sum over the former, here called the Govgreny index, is 2.6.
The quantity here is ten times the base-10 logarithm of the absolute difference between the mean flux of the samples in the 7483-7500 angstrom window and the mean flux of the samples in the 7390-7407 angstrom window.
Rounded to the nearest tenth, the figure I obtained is -5.7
